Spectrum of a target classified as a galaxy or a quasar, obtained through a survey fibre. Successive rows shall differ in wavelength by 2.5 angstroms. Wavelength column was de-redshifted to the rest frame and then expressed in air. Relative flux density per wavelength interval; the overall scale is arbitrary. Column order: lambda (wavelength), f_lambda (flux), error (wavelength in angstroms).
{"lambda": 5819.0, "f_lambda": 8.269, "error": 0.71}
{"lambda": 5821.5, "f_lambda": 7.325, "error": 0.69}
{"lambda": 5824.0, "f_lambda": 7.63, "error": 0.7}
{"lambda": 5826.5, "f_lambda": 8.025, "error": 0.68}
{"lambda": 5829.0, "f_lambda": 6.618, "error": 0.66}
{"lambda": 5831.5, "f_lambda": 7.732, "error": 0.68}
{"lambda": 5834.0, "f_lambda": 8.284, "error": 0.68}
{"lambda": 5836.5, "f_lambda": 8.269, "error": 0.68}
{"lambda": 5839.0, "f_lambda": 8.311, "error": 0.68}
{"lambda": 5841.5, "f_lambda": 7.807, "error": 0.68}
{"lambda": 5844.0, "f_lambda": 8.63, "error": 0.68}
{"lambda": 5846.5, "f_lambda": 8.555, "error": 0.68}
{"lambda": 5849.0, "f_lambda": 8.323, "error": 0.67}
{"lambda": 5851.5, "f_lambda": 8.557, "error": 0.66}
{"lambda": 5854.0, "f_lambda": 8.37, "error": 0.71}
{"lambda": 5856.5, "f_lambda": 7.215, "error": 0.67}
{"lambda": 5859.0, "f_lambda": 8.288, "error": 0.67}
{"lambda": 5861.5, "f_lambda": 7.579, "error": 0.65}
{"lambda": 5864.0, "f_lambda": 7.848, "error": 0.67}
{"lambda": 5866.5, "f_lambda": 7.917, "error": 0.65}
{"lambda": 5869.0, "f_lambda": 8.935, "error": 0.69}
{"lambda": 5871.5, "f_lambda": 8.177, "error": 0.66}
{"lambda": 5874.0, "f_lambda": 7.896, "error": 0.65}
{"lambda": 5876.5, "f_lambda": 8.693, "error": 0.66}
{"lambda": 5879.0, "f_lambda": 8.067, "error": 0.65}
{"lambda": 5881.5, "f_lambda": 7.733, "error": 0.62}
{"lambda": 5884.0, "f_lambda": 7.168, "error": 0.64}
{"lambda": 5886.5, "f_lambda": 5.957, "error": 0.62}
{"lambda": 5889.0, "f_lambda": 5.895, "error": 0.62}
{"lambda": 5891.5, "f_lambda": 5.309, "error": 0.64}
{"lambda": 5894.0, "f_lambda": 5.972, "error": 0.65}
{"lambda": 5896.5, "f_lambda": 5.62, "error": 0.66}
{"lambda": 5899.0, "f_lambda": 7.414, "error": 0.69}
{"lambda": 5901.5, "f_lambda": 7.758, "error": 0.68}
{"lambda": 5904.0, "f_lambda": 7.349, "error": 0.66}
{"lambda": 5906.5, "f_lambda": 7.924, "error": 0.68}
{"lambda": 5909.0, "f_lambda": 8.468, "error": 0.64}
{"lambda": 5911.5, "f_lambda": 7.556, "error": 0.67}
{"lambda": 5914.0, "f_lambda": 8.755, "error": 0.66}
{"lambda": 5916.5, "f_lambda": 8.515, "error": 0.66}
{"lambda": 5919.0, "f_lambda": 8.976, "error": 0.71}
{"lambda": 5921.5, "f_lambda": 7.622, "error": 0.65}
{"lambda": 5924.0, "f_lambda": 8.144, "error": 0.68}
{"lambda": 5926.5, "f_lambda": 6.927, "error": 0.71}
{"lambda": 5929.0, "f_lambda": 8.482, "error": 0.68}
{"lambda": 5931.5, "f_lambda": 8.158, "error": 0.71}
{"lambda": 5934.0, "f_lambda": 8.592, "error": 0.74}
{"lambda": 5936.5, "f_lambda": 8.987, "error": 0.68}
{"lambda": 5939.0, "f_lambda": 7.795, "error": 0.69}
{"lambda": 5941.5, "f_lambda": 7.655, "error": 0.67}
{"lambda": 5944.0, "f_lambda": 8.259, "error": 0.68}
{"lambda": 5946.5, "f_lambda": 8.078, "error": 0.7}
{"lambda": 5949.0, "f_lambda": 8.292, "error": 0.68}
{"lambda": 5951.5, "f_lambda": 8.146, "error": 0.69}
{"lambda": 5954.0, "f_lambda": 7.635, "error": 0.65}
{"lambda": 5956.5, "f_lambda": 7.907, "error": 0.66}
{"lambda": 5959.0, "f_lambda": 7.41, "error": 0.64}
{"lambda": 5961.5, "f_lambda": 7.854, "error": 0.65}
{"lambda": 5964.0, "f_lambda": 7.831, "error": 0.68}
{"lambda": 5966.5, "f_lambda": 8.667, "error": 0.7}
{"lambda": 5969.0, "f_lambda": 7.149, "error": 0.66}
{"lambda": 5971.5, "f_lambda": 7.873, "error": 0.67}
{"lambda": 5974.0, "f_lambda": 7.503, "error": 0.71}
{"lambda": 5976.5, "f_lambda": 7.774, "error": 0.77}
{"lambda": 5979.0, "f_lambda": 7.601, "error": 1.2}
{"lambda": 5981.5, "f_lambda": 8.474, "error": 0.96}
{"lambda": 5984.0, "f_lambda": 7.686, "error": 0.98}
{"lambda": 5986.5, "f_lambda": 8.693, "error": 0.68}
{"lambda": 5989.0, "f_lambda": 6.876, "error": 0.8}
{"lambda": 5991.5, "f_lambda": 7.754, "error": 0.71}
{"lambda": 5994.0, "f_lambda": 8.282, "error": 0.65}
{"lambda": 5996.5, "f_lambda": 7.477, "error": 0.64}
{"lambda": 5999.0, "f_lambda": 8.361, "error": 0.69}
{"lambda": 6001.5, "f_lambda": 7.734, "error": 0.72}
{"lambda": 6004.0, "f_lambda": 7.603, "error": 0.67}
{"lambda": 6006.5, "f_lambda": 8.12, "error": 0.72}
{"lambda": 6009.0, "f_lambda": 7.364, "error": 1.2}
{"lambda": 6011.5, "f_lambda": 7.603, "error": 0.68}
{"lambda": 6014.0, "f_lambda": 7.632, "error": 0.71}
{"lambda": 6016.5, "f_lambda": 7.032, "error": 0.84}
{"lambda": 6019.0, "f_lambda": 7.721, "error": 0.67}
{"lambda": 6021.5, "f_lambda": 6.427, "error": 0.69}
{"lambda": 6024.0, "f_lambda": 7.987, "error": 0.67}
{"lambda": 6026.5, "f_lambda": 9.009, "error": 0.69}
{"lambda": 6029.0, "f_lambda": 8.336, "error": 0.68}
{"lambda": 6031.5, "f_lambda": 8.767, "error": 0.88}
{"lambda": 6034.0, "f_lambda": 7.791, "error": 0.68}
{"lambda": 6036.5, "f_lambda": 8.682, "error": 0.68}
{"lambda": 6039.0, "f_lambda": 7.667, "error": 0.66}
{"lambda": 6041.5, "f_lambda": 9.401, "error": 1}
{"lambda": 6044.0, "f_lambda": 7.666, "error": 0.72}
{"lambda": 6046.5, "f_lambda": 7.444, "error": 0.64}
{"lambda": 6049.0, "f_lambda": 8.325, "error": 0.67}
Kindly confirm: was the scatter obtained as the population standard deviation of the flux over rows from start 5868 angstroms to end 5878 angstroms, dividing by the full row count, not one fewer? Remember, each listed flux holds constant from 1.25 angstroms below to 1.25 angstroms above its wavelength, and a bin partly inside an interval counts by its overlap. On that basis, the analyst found 0.4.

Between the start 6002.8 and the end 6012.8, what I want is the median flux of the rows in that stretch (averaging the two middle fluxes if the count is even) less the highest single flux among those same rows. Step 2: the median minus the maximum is -0.52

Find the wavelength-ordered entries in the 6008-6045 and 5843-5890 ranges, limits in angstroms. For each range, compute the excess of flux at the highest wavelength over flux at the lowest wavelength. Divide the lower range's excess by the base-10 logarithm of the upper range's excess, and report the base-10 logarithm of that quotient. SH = 0.72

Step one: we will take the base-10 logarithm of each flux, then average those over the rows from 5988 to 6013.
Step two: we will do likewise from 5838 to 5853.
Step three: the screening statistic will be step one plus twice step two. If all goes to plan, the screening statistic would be 2.73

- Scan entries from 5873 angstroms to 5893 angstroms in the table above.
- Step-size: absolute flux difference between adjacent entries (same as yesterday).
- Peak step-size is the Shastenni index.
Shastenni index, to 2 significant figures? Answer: 1.2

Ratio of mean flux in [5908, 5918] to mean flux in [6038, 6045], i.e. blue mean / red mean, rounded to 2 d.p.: 1.01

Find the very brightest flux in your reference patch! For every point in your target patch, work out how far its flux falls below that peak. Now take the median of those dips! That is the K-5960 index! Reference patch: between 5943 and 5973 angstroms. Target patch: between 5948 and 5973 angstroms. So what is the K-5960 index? 0.80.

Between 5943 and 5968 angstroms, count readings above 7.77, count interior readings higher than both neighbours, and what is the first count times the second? 24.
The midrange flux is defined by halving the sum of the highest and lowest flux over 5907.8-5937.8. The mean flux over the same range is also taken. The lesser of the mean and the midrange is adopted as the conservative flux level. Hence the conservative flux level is 8.0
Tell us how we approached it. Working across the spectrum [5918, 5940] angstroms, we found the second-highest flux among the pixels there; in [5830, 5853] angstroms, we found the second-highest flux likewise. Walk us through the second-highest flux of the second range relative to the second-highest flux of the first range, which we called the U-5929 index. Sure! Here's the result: 0.95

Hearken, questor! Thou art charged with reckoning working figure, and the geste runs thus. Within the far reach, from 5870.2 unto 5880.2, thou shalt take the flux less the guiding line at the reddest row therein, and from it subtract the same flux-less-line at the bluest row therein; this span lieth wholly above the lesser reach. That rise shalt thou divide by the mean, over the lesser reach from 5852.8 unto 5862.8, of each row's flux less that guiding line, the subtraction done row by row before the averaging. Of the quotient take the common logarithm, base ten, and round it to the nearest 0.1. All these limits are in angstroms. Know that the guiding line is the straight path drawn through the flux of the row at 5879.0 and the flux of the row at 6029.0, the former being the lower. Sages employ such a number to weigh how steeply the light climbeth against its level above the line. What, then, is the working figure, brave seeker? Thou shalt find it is -0.1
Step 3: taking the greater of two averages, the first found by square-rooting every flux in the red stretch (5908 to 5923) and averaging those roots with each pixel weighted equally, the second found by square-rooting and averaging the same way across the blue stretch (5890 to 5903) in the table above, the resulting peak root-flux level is 2.88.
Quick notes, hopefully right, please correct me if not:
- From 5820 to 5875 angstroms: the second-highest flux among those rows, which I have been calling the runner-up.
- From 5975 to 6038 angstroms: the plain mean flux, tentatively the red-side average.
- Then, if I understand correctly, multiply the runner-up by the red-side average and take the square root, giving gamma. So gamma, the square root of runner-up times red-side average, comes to 8.24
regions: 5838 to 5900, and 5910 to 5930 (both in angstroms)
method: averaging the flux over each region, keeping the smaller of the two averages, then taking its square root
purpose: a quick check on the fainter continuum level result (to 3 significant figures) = 2.76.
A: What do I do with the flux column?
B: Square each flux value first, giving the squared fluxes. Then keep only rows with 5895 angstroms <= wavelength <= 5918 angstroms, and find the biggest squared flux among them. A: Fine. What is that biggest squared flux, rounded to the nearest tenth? 76.7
